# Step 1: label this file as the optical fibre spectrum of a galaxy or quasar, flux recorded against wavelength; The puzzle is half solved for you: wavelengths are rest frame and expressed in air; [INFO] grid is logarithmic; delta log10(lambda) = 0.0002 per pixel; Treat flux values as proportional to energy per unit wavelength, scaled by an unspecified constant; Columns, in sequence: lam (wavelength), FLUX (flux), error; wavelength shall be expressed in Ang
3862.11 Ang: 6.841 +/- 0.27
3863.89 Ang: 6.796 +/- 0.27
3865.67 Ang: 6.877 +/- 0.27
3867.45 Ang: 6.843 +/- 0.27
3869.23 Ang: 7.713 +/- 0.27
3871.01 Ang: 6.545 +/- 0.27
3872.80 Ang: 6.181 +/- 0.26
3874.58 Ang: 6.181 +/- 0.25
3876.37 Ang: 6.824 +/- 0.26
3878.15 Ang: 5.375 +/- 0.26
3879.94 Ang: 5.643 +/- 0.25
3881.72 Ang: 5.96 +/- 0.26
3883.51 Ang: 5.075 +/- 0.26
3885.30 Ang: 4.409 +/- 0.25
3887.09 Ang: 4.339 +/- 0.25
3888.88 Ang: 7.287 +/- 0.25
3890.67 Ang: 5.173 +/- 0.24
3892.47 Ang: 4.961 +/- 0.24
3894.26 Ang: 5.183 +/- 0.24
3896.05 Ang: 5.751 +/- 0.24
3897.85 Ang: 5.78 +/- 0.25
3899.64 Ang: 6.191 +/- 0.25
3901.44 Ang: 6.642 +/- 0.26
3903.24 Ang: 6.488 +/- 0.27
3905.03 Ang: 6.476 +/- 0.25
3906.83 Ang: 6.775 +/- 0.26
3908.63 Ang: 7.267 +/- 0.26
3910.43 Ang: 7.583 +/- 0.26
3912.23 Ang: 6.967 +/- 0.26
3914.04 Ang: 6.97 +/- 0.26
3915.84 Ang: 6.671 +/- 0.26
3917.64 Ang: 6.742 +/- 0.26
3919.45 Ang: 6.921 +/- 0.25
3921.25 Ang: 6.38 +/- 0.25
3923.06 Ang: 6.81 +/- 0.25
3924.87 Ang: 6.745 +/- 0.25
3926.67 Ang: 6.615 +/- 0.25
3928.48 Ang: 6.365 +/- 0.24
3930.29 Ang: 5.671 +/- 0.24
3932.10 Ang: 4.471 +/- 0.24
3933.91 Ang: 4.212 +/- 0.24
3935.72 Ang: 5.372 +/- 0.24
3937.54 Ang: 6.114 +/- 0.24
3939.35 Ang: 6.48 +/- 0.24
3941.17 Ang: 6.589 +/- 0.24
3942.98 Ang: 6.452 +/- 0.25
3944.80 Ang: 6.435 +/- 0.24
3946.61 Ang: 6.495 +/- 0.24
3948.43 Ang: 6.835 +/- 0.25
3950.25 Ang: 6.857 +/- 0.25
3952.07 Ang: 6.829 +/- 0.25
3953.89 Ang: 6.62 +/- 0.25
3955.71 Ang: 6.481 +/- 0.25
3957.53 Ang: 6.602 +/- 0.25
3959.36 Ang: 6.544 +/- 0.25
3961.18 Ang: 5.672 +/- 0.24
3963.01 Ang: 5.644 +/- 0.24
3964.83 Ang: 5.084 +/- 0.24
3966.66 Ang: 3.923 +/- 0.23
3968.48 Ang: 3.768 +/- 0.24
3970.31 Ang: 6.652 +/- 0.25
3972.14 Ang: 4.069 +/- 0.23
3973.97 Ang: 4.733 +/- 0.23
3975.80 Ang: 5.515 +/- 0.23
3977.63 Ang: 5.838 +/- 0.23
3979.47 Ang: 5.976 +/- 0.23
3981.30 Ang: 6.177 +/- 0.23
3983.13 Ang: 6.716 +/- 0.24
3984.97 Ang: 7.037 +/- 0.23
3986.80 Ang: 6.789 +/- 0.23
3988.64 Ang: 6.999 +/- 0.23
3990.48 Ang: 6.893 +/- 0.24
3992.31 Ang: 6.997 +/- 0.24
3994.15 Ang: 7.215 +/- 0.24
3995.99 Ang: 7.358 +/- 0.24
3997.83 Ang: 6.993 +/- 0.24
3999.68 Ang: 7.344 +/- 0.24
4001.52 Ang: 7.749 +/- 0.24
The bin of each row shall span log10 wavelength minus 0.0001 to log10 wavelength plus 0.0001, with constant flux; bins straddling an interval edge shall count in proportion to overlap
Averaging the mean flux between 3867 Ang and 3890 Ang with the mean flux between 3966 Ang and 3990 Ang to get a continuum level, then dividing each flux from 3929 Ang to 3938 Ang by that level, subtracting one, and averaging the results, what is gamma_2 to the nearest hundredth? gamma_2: -0.12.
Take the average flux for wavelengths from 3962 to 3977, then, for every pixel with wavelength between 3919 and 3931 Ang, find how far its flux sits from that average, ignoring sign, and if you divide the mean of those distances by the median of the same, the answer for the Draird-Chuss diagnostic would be 0.93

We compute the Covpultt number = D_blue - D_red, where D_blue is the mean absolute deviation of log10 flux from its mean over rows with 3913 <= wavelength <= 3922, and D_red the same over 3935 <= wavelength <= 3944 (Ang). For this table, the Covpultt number -0.02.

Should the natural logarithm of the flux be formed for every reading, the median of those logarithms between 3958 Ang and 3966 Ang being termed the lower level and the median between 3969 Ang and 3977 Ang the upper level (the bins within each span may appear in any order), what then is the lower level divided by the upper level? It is 1.06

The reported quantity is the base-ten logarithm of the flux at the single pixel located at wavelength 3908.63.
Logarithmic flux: 0.86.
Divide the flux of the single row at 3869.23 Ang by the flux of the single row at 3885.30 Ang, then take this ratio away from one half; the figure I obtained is -1.2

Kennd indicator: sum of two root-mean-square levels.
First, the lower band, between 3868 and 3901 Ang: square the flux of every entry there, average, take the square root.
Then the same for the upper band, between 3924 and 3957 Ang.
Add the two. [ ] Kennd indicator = 12.13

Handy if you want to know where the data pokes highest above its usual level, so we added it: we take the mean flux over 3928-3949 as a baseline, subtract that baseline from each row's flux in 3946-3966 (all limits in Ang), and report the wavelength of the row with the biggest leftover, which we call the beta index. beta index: 3950.25 Ang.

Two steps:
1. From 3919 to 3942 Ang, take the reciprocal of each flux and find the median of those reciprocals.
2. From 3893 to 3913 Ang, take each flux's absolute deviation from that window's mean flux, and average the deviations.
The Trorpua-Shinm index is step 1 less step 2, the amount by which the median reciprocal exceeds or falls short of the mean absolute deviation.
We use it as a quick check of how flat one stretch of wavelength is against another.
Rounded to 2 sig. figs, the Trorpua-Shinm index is -0.38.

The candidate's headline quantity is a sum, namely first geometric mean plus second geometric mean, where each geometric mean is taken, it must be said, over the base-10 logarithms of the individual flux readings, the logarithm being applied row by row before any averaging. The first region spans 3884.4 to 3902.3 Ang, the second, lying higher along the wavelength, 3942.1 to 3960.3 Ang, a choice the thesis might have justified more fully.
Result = 1.56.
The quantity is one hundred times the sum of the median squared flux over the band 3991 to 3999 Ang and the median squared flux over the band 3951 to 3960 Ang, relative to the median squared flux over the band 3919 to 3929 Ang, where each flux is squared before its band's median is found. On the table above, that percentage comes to 211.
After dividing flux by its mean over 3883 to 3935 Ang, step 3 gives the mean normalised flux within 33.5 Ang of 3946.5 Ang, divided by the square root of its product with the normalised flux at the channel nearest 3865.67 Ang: 0.93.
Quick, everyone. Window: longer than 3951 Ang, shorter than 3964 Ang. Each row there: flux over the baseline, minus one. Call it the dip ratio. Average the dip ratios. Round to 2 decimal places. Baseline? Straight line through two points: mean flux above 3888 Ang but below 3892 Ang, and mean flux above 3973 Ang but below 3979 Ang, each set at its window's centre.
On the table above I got 0.14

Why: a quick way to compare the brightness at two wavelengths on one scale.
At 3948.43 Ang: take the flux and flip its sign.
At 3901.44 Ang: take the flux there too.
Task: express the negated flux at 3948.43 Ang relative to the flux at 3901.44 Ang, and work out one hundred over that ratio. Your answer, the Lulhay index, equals -97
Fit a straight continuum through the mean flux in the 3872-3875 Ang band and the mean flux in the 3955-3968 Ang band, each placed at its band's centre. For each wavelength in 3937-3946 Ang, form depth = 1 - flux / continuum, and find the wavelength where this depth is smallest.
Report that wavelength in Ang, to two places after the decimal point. 3941.17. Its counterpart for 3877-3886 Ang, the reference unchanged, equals 3881.72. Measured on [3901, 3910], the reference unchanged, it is 3908.63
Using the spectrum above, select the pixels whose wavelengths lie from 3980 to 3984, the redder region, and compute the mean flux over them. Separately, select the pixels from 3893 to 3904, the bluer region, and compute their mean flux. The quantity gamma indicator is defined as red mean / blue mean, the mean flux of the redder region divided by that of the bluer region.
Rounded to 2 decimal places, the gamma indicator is 1.07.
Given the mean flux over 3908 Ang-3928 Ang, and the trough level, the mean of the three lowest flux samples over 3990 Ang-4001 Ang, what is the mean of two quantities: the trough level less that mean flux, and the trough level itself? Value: 3.5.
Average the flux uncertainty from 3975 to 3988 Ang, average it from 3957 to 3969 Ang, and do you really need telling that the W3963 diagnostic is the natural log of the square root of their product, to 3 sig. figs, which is -1.44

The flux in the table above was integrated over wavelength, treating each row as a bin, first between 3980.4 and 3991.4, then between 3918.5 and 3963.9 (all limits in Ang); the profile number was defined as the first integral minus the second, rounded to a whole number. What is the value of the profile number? -209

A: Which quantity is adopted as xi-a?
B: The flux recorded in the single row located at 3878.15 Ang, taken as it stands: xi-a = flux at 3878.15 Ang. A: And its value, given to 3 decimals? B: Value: 5.375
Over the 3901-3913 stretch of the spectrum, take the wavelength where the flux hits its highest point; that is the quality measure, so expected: 3910.43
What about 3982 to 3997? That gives 3995.99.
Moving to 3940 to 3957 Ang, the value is 3950.25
